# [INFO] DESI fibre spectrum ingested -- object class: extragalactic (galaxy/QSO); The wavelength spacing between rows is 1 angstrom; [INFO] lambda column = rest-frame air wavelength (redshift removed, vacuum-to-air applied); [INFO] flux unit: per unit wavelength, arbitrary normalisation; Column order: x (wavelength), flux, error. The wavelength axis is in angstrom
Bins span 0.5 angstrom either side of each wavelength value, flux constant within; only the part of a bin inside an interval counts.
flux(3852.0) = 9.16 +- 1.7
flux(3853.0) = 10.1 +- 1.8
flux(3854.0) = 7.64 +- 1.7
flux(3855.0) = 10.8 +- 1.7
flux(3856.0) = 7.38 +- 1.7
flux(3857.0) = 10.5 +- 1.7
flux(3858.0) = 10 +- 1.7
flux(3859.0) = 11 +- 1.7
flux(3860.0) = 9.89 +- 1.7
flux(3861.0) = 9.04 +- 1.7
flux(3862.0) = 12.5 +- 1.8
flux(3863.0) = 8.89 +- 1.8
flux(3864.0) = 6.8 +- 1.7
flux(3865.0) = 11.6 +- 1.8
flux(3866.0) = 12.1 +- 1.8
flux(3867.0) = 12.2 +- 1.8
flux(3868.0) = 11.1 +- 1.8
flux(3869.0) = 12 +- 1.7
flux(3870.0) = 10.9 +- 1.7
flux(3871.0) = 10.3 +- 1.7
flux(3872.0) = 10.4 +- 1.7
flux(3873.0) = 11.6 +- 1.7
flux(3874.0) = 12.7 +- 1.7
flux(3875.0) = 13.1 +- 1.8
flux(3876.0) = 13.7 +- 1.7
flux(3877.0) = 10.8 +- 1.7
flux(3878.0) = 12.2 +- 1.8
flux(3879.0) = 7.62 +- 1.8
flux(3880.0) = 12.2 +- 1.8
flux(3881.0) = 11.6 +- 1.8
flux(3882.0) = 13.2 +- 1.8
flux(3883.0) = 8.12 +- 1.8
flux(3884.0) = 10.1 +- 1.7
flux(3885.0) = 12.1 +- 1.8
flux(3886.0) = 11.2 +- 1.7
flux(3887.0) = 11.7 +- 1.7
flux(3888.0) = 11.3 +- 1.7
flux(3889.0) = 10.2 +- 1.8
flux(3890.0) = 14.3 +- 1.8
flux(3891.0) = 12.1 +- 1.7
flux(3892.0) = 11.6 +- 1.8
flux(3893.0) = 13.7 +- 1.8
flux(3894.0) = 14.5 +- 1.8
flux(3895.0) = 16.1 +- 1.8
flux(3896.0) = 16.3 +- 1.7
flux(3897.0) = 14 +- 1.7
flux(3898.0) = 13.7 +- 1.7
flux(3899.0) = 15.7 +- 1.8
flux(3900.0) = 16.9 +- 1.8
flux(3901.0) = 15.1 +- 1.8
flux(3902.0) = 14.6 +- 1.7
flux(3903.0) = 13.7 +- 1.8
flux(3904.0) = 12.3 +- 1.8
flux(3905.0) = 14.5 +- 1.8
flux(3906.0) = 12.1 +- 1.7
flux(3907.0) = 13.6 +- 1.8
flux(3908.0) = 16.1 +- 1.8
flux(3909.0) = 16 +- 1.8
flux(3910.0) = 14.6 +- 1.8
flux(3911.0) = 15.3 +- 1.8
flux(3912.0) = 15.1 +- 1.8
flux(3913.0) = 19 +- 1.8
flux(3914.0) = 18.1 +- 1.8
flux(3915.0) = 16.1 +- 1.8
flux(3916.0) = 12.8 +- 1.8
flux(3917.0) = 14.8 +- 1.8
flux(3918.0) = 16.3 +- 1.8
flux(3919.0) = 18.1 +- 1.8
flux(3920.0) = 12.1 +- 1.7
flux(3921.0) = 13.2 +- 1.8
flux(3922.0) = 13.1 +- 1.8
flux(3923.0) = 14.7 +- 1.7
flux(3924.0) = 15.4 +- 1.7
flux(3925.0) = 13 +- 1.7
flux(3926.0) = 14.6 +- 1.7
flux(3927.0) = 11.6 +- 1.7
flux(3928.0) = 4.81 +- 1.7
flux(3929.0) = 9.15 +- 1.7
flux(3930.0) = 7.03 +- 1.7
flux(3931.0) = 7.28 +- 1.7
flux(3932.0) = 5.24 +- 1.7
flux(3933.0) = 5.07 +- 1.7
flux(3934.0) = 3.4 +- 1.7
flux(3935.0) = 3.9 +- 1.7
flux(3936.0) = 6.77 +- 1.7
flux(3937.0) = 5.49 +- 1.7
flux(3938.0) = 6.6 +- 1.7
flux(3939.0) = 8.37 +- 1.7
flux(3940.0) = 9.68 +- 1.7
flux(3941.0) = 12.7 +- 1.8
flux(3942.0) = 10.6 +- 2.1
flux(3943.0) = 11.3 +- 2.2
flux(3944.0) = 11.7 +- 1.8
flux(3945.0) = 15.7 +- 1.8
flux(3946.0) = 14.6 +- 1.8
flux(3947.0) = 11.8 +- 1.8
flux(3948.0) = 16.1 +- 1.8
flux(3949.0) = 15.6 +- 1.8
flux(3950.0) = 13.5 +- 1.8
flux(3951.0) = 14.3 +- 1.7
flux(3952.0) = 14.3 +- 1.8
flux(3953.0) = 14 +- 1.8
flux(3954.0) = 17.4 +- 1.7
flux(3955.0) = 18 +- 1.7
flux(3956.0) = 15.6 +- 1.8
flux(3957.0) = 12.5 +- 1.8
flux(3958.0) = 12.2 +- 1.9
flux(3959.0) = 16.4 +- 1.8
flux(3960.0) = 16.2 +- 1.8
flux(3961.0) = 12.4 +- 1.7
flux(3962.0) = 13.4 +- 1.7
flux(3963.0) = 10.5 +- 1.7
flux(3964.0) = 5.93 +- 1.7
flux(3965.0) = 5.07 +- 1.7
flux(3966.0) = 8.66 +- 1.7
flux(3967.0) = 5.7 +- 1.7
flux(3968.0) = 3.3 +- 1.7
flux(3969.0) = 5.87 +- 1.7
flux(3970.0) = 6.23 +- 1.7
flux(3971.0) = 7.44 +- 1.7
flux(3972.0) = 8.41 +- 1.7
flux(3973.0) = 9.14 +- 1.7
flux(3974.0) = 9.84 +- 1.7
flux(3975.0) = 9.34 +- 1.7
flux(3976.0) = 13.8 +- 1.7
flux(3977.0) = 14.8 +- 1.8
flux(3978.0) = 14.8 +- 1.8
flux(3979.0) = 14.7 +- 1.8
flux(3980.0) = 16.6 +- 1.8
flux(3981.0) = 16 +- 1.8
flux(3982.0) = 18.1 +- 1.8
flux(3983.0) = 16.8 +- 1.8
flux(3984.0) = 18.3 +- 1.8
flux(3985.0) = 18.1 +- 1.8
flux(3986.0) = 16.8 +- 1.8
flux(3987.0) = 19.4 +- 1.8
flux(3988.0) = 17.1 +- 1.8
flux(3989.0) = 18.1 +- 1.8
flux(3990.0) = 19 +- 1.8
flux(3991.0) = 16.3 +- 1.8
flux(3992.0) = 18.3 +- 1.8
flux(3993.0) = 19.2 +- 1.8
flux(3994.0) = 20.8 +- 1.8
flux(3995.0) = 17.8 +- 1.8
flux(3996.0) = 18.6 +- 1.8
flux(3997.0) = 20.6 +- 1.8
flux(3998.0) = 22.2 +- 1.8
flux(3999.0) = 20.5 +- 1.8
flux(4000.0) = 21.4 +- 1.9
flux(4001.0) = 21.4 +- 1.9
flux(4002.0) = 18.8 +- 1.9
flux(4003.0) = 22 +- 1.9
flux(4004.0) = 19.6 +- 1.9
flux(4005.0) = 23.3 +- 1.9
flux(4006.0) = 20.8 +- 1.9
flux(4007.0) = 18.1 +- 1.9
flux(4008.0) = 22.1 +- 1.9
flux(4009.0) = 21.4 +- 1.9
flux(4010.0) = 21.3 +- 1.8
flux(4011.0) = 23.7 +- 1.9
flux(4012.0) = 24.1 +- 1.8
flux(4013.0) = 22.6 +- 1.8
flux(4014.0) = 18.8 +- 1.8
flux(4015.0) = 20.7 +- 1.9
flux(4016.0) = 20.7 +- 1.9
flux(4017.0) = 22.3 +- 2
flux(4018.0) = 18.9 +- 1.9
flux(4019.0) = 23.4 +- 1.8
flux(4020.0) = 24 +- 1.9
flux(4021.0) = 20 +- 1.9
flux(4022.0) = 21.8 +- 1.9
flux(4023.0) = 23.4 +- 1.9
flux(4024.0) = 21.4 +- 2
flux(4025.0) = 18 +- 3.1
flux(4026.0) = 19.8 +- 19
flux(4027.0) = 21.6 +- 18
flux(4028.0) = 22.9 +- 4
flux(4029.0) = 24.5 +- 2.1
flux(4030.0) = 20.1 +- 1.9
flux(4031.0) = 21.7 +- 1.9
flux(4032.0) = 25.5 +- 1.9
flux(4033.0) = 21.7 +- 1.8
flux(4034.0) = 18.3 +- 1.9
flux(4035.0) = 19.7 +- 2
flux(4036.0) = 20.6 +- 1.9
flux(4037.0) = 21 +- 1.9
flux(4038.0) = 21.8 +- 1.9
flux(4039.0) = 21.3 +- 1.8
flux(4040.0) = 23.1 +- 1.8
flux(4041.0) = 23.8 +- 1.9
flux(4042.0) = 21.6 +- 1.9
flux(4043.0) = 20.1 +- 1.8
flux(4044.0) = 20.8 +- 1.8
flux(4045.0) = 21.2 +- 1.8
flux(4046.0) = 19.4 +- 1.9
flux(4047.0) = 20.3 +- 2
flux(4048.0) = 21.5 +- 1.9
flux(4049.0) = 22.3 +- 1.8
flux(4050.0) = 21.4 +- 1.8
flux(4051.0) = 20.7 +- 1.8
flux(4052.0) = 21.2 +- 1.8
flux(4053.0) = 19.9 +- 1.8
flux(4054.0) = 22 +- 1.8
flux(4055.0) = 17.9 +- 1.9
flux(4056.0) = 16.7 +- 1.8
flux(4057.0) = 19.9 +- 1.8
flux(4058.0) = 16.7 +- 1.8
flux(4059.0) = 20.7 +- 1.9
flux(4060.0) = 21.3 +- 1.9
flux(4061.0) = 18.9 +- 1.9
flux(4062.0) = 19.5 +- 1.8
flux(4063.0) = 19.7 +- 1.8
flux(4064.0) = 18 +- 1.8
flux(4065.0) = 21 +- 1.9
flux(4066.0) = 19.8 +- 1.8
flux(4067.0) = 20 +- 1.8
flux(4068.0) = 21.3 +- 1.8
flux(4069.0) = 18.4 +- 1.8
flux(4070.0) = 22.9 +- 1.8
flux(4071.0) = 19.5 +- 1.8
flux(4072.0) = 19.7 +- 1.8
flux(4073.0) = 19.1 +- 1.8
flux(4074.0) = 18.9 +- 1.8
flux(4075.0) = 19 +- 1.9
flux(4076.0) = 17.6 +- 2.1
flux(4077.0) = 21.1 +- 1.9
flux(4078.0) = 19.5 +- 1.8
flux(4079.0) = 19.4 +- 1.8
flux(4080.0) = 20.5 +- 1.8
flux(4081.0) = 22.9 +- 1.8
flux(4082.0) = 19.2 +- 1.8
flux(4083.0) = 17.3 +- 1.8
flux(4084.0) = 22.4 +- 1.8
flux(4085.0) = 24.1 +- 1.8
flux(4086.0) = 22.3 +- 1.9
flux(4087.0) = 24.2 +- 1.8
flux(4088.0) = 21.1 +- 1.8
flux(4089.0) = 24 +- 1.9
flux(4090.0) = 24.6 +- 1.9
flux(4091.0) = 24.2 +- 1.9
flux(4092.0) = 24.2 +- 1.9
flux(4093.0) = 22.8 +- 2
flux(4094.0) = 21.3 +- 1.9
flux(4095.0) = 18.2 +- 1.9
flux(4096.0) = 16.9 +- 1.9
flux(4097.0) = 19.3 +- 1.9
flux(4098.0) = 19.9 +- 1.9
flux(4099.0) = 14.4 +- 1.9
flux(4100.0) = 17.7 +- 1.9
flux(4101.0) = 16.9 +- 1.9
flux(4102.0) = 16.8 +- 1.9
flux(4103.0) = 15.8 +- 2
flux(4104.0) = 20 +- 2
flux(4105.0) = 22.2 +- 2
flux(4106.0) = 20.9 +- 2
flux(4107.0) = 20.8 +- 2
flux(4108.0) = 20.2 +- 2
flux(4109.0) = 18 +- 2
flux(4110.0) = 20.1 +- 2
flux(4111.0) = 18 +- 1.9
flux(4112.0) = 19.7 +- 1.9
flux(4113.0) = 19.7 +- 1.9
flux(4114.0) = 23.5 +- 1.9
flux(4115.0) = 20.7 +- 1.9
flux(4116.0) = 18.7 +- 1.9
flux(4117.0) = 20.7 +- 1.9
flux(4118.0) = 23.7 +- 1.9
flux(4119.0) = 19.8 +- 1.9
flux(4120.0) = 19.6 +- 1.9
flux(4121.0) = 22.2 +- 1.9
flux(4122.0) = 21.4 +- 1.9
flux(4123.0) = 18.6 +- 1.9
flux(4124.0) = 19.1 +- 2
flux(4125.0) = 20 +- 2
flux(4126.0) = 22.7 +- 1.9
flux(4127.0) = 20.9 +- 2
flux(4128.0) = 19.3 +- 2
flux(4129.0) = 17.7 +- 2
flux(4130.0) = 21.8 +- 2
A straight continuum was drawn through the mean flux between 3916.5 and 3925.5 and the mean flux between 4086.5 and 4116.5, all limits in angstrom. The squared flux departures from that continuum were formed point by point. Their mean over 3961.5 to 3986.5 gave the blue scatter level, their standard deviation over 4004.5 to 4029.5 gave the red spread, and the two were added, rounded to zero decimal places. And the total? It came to 57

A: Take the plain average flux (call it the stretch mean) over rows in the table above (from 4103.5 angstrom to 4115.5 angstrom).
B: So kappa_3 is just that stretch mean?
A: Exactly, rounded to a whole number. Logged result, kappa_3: 20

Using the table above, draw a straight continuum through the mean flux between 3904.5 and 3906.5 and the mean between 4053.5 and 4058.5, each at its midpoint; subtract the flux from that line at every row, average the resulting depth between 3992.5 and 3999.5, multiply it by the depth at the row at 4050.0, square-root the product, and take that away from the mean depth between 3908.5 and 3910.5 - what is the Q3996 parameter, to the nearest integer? -5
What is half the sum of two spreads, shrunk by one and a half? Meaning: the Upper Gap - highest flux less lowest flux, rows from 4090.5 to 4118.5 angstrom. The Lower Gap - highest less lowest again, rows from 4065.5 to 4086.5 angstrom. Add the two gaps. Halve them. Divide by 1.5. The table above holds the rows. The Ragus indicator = 5.53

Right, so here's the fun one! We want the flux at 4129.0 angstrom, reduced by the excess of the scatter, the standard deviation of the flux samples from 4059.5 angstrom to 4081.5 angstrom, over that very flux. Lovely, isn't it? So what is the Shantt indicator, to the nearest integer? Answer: 34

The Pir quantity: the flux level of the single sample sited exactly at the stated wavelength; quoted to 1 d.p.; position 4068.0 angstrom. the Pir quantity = 21.3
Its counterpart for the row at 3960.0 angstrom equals 16.2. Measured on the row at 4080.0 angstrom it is 20.5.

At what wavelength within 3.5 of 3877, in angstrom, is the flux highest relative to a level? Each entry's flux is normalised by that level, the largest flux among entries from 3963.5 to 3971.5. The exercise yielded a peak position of 3876.0 angstrom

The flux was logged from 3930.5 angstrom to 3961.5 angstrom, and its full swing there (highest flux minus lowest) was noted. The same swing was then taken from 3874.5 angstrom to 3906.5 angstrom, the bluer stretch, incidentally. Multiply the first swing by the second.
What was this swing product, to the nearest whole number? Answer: 135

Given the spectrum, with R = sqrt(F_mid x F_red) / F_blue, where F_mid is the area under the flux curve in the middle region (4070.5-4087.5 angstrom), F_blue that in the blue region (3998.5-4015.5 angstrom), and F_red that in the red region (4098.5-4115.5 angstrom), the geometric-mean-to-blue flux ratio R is 0.93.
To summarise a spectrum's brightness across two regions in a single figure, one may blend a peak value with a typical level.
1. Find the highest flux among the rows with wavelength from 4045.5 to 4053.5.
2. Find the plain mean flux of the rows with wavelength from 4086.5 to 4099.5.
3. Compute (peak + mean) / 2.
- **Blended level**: 22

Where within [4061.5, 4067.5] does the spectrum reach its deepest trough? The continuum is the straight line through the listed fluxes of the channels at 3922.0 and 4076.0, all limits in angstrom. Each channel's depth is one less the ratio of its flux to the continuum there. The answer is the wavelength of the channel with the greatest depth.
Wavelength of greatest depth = 4064.0 angstrom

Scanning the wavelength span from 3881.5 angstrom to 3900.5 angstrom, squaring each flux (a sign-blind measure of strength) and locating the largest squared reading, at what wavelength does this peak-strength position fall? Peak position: 3900.0 angstrom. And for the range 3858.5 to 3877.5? 3876.0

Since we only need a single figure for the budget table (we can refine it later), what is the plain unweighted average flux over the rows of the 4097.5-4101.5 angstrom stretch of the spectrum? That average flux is 17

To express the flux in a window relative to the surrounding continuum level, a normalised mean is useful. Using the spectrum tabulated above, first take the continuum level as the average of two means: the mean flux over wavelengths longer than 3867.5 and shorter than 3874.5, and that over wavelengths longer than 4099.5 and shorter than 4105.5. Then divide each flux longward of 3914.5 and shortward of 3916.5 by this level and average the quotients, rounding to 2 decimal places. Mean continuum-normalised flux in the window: 0.98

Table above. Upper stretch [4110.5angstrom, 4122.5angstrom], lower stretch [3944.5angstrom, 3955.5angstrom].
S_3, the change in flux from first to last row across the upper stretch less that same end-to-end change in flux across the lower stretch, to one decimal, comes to 1.1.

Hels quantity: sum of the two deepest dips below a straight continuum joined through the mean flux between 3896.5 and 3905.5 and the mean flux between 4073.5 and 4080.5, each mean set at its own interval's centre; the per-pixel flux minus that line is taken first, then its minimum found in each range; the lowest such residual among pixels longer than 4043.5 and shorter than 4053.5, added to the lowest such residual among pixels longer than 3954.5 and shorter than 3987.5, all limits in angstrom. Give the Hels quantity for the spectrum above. -12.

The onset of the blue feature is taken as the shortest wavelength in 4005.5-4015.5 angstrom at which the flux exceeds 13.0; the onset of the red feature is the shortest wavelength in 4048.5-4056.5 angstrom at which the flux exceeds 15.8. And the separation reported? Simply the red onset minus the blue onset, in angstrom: 43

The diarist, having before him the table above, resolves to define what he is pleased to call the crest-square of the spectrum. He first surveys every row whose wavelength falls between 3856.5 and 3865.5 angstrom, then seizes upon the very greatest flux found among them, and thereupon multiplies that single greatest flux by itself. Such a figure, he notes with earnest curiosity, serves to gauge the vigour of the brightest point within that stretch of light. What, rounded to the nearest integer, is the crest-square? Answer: 156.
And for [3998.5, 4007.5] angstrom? 543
